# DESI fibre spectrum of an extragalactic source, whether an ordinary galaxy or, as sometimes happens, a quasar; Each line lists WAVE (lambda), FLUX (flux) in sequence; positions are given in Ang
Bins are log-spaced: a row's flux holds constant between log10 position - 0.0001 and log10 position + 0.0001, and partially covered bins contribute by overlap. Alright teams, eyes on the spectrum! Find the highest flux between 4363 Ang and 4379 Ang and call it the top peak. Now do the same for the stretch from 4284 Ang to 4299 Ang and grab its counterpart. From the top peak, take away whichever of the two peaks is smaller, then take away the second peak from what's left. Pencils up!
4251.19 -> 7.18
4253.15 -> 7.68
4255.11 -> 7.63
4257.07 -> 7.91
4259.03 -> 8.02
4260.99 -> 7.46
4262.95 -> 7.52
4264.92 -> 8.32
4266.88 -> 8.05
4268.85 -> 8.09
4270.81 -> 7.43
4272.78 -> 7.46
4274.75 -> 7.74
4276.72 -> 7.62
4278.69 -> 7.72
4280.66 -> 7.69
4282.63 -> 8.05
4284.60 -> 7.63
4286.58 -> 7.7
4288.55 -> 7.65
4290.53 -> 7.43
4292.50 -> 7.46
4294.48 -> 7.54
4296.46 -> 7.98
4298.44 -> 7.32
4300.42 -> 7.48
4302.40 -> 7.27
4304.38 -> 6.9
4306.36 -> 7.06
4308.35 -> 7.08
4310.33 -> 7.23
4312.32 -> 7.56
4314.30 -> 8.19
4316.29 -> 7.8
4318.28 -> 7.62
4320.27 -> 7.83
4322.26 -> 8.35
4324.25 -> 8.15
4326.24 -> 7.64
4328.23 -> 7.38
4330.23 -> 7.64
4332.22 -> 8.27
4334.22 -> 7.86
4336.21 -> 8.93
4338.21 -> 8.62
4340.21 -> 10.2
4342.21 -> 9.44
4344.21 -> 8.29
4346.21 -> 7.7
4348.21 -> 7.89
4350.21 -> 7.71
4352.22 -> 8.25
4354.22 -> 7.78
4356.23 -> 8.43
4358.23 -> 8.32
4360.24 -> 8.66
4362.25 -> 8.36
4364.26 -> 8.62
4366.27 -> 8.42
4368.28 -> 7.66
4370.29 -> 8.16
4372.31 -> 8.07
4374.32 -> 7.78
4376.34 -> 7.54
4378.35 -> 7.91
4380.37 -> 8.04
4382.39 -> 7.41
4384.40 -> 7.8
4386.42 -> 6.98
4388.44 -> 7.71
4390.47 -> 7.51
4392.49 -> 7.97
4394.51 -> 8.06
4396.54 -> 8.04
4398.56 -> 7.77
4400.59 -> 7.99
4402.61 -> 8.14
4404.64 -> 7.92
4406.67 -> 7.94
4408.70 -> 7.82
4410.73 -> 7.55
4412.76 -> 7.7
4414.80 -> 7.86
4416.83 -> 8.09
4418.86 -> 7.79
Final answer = -7.3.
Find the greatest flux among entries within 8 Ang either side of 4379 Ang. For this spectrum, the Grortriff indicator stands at 8.07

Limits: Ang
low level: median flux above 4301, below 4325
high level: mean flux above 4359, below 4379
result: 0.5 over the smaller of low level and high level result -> 0.0659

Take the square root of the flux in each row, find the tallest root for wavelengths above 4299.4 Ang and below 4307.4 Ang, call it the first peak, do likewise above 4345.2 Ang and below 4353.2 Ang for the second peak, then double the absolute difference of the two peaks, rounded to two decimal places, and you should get 0.27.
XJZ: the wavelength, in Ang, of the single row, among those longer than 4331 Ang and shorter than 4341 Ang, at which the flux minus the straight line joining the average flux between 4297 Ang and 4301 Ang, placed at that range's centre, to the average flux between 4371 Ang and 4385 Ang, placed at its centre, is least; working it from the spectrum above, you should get 4334.22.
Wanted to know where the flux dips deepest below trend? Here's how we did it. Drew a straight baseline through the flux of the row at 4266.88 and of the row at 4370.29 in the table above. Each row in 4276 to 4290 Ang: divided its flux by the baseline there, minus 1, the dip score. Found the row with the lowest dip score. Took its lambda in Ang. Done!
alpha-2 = 4276.72 Ang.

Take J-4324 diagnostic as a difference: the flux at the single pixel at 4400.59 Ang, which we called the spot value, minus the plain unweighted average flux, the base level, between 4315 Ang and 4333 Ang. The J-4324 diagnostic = 0.1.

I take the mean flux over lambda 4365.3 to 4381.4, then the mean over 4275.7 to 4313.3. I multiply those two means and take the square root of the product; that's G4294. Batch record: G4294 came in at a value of 7.7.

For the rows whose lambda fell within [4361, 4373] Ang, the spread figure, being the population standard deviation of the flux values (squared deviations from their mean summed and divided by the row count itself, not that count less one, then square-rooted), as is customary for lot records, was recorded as 0.31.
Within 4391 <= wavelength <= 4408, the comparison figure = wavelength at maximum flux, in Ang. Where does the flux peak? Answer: 4402.61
